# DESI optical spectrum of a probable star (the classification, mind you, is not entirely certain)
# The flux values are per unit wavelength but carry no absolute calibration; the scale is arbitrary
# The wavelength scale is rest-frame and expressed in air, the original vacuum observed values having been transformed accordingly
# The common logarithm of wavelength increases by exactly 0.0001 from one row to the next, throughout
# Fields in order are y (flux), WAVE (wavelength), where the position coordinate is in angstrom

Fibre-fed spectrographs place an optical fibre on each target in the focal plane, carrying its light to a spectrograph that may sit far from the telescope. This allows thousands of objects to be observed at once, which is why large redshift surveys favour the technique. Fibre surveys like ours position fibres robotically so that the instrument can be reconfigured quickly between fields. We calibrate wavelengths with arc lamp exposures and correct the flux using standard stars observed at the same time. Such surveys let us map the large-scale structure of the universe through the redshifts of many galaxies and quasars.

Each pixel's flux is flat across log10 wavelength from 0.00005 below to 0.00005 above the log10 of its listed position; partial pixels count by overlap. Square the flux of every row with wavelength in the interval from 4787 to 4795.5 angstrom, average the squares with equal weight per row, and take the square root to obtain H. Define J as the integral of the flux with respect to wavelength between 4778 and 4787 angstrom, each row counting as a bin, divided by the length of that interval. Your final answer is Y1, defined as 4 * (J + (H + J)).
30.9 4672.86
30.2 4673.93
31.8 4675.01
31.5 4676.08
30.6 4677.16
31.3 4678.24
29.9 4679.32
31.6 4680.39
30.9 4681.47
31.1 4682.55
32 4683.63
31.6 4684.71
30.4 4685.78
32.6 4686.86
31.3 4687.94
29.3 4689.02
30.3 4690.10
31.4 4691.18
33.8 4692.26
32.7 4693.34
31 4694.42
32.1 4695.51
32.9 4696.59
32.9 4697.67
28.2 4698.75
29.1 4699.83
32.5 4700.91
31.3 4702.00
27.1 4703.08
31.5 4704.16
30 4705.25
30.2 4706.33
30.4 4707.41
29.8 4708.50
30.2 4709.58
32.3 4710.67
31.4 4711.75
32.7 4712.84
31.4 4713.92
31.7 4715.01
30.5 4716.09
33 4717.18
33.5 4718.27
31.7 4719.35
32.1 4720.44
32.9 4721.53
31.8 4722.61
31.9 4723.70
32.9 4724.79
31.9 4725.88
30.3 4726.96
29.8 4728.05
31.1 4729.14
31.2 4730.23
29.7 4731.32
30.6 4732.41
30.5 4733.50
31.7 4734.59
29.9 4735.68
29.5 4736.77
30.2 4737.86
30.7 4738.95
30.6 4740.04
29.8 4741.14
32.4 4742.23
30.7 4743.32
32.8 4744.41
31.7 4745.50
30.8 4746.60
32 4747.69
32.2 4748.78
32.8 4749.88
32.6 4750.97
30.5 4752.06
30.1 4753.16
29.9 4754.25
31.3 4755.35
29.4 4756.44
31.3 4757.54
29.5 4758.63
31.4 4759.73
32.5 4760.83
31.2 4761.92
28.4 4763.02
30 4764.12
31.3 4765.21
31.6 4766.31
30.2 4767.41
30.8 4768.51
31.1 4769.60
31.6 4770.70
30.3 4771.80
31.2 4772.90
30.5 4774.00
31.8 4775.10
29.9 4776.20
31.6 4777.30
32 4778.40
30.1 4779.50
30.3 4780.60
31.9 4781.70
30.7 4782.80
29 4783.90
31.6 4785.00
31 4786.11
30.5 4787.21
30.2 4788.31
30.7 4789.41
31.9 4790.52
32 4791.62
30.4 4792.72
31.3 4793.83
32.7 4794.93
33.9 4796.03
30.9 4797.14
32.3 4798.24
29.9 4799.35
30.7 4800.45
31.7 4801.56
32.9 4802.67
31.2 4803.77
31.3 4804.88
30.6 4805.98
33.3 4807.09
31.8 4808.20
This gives 371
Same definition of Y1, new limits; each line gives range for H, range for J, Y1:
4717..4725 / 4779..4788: 375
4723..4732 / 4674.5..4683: 373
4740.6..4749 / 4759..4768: 372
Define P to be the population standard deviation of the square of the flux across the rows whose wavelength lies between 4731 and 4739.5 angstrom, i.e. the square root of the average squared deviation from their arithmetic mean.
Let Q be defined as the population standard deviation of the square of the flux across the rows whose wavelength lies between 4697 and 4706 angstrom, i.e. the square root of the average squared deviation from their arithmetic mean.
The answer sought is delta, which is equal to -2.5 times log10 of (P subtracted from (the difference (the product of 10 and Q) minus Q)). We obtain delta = -7.51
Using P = 40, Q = 117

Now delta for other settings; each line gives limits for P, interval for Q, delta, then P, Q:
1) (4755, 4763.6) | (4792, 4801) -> -7.02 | 78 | 80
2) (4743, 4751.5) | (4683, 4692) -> -6.75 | 50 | 61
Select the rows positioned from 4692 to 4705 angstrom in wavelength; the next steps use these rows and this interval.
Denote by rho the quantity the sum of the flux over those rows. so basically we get 375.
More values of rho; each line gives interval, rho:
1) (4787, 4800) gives 377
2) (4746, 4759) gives 372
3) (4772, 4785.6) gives 371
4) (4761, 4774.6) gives 368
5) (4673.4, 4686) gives 373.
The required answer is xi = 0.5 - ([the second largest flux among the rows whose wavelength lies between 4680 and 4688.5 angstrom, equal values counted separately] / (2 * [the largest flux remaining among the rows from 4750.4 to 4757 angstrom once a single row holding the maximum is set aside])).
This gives -0.011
